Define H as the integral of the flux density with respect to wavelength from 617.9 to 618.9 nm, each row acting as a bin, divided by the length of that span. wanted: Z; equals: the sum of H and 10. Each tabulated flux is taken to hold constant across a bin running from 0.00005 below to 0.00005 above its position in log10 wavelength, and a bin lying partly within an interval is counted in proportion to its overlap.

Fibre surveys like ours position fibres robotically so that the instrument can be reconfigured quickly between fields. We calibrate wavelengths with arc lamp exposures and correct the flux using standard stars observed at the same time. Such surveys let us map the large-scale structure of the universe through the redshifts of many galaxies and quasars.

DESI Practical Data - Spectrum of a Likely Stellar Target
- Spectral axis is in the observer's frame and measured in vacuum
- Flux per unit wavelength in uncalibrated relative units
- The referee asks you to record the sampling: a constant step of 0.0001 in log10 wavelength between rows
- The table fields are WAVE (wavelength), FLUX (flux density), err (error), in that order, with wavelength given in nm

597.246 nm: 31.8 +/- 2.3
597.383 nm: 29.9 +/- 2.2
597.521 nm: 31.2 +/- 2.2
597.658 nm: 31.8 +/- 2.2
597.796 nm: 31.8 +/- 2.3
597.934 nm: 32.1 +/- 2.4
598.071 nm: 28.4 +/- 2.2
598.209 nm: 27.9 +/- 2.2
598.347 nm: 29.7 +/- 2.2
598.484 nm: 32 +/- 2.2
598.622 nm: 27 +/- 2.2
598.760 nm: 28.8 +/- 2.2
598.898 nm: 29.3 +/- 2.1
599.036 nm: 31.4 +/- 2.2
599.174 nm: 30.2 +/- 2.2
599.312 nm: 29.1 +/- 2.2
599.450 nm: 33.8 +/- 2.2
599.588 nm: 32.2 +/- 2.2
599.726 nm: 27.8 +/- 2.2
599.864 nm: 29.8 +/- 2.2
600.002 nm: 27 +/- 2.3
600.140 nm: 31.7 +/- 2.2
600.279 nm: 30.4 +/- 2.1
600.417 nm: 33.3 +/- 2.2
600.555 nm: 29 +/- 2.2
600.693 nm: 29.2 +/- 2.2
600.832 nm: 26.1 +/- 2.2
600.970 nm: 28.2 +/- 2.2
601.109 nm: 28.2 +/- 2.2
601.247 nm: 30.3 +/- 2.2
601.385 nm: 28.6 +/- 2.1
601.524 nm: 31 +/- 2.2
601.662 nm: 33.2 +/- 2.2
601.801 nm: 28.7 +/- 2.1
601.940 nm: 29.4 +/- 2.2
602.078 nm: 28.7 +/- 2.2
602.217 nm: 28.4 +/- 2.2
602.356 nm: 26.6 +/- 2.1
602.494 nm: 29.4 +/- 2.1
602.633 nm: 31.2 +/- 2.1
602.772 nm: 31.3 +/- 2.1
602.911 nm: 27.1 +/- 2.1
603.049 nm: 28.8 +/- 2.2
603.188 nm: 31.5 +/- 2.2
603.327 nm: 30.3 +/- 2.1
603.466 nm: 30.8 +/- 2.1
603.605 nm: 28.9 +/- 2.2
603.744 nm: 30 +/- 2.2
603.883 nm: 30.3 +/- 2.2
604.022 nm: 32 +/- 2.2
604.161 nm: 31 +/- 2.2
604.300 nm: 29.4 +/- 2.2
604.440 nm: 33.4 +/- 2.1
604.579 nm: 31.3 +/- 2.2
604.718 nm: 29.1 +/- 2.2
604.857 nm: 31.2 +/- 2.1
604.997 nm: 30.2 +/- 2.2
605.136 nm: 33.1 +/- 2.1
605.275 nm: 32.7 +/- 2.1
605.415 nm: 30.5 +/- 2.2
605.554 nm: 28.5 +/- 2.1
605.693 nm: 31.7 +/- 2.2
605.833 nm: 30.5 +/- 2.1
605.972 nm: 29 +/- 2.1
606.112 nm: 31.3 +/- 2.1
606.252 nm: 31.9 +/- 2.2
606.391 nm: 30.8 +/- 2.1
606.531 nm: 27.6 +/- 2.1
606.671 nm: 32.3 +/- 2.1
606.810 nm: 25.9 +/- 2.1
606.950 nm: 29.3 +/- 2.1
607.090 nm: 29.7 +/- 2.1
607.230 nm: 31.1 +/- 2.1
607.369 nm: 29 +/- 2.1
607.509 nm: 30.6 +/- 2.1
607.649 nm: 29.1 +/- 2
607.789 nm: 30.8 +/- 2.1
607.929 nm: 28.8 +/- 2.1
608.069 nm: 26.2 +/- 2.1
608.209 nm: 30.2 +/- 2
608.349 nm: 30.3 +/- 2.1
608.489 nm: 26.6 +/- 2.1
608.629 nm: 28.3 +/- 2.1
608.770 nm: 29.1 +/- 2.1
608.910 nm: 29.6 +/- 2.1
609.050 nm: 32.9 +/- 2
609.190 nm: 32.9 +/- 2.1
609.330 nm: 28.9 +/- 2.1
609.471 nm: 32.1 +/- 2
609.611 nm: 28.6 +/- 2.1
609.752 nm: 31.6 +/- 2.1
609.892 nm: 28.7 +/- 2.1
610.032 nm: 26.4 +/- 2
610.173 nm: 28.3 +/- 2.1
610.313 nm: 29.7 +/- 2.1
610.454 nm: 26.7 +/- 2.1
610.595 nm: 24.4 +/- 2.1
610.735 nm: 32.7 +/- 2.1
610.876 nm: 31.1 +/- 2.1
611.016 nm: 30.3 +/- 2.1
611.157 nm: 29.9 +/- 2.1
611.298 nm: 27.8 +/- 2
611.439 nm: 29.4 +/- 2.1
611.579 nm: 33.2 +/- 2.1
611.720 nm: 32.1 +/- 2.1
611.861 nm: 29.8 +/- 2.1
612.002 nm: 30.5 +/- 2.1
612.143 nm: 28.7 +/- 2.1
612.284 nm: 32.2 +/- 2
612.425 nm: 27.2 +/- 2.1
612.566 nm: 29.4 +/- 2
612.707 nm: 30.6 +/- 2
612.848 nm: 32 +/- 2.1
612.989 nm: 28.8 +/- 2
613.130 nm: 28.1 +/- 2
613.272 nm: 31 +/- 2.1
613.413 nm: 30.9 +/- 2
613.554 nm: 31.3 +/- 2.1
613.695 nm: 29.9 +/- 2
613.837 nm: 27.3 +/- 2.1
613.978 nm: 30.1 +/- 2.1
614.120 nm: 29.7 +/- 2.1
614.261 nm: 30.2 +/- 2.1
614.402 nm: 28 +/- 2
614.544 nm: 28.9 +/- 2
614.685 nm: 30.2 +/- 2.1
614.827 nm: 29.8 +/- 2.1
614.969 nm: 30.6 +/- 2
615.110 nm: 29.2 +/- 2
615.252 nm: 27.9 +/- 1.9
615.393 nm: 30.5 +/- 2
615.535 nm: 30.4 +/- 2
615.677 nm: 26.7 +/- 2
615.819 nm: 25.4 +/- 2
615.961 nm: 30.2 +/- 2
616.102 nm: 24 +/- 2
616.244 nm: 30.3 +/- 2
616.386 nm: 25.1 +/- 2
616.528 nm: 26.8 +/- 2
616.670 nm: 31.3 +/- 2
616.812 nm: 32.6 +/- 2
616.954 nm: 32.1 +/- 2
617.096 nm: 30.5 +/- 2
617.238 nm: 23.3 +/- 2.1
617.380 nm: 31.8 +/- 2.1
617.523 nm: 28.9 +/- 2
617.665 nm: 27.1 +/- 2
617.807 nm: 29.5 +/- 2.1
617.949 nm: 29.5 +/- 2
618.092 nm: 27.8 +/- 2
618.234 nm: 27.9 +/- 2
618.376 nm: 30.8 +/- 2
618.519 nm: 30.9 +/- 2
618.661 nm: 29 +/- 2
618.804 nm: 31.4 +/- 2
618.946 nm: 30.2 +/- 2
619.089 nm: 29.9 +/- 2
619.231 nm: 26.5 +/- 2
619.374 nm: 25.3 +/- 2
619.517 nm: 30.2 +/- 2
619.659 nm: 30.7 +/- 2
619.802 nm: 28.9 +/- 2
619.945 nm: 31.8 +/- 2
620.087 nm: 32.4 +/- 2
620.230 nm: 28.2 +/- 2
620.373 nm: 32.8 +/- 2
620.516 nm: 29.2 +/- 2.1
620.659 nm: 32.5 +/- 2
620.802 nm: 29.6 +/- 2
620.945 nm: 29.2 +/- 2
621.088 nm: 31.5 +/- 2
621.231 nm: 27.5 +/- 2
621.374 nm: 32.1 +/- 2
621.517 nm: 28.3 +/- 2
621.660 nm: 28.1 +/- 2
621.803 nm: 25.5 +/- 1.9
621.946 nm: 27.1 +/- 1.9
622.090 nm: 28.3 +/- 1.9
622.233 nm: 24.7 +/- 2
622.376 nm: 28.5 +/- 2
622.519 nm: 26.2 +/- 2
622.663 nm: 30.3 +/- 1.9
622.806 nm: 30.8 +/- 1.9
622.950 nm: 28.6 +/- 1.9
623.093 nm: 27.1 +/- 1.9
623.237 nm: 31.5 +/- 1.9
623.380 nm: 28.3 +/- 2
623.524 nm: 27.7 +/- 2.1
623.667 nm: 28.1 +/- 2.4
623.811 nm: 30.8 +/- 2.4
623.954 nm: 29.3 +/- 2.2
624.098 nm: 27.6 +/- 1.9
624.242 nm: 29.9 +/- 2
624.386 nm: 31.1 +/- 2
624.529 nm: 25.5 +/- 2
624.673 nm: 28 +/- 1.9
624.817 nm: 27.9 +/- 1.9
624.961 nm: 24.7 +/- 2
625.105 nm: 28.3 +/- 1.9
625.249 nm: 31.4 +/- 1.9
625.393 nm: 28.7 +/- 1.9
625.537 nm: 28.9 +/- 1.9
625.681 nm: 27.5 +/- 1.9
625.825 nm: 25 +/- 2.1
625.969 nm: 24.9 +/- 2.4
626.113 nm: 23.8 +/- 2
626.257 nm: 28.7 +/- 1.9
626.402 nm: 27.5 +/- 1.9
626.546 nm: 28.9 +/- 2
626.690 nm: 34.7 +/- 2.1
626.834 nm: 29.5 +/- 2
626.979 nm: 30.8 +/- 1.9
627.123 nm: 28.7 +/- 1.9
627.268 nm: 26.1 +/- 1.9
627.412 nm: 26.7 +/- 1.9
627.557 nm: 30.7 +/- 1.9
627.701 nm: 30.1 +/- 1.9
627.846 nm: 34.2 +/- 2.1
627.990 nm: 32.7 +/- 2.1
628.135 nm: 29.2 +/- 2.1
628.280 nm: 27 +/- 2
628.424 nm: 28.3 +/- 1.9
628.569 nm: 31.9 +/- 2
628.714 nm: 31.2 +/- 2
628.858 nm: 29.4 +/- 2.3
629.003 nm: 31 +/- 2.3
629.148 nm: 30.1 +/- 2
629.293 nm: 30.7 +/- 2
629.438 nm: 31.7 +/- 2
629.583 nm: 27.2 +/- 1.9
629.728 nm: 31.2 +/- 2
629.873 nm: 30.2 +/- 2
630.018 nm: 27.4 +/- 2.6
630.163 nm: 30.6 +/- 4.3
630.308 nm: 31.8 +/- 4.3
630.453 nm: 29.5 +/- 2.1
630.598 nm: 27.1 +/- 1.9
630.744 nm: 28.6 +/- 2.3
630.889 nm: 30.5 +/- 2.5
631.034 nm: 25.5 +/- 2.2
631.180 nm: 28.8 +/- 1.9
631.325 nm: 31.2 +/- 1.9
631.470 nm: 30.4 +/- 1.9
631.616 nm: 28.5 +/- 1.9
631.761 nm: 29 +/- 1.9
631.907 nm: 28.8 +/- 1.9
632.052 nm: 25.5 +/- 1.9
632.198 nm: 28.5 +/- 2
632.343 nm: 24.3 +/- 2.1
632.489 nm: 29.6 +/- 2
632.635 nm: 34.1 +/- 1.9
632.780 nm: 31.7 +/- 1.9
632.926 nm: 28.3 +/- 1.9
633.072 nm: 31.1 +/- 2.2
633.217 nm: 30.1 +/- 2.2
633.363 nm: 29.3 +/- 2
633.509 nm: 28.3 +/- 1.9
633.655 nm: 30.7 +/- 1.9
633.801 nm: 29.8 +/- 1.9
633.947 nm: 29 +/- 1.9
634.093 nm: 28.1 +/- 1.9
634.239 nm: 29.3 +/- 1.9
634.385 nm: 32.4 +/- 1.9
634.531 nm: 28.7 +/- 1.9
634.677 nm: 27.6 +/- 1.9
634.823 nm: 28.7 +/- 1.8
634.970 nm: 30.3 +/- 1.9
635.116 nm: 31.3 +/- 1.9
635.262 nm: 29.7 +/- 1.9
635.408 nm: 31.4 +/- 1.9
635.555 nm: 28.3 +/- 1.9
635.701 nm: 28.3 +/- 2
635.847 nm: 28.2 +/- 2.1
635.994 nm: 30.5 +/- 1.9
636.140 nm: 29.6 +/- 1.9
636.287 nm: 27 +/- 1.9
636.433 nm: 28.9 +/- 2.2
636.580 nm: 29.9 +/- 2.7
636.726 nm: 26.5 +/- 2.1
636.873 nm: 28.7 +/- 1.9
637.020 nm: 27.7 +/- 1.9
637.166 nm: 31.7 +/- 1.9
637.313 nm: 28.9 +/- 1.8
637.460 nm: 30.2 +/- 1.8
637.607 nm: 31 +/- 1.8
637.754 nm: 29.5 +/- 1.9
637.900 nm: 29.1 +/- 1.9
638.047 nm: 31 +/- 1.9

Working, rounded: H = 29.6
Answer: 39.6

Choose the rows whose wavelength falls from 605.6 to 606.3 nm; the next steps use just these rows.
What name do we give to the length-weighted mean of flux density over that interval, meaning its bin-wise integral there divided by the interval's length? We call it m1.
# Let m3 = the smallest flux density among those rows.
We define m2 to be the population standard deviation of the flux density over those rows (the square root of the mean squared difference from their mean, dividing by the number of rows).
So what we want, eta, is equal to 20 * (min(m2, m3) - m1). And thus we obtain -594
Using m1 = 30.7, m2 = 1.1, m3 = 29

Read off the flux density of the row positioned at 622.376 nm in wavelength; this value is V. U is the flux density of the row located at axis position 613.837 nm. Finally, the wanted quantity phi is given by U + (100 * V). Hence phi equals 2877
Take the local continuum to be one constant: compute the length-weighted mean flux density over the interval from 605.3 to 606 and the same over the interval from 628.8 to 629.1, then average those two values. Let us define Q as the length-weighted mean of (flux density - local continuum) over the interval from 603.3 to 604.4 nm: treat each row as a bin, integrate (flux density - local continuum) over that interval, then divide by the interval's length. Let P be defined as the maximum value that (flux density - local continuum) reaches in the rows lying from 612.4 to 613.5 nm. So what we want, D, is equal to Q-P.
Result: -1.6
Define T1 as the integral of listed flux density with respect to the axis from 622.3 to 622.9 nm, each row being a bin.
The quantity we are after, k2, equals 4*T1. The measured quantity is 69.3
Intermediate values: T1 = 17.3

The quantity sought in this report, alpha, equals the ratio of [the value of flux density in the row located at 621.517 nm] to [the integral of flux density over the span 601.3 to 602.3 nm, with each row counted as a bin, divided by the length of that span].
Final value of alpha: 0.95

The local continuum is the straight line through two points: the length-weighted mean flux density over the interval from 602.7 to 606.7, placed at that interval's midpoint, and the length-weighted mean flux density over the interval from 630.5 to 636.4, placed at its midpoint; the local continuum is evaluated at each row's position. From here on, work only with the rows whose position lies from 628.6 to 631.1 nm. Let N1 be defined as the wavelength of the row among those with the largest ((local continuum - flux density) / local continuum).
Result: 631.034 nm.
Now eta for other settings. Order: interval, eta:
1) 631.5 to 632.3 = -535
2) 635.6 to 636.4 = -551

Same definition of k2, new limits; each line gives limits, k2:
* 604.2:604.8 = 74.0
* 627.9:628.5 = 70.7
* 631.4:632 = 69.7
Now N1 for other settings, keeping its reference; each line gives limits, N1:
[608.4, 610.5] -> 610.032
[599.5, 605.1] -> 600.832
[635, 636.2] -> 635.847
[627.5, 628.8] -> 628.280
